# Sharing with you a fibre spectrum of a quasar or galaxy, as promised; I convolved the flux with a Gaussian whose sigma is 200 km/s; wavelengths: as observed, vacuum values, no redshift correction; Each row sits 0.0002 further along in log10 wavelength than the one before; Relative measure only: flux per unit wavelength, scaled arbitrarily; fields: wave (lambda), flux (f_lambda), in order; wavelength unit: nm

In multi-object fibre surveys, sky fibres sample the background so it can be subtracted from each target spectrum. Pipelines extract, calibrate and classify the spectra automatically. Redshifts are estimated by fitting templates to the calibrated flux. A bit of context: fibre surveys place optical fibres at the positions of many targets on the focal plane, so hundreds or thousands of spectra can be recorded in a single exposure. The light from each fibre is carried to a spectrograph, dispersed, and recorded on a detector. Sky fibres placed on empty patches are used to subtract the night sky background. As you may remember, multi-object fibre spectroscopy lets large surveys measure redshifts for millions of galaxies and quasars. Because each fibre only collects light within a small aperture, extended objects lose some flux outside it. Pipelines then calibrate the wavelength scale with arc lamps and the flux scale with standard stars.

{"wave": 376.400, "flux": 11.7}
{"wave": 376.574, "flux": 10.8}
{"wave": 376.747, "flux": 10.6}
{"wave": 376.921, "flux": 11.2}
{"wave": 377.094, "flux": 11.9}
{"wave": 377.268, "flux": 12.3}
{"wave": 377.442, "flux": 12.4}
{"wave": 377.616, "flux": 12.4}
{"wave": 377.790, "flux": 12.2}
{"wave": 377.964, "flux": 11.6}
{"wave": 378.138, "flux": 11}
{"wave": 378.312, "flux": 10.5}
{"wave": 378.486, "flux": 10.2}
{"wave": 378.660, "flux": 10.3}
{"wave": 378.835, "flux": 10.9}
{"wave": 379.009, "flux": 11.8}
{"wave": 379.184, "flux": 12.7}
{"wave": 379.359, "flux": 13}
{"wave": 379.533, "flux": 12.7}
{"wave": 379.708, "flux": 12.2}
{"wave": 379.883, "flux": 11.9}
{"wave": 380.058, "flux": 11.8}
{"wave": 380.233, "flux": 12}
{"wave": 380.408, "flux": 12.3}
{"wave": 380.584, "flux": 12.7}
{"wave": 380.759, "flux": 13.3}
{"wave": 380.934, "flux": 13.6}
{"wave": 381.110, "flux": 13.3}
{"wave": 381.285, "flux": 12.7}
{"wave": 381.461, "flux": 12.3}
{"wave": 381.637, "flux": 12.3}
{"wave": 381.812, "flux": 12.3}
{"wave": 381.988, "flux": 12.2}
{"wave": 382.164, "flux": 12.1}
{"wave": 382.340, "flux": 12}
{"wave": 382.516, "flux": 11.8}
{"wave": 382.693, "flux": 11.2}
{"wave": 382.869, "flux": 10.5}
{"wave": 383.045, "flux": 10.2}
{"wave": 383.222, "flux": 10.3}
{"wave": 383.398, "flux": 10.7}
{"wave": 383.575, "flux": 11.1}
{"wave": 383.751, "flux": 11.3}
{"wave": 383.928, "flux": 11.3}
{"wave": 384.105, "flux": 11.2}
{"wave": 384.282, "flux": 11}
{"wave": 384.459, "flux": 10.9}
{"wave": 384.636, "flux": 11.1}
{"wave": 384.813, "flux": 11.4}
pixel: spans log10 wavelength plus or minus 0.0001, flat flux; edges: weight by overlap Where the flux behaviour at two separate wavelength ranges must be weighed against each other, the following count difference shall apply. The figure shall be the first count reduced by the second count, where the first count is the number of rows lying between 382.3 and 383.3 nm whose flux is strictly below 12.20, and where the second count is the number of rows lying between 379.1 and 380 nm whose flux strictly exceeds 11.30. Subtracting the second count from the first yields 1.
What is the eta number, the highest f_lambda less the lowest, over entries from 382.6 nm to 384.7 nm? 1.10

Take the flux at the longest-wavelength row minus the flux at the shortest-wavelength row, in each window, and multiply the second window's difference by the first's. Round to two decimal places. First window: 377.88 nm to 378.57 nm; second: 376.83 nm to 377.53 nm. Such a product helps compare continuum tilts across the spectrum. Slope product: -1.68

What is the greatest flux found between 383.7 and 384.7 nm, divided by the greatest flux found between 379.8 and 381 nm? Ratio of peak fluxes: 0.831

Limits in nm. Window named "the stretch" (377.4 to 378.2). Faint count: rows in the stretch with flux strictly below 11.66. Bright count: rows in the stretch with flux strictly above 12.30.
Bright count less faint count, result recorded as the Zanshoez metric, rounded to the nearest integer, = 0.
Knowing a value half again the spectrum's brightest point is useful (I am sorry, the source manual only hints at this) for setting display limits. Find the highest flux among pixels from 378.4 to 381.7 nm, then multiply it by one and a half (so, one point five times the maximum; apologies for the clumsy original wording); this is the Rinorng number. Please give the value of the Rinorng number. 20.4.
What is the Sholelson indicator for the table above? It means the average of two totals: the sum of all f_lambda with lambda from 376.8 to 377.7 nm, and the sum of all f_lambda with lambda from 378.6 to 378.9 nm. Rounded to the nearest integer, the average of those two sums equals 41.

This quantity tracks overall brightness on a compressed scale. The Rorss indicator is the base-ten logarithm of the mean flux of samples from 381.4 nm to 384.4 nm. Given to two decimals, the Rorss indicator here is 1.06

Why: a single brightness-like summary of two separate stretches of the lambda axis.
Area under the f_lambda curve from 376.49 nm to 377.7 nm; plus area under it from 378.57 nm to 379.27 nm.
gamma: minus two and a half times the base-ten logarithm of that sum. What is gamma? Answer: -3.36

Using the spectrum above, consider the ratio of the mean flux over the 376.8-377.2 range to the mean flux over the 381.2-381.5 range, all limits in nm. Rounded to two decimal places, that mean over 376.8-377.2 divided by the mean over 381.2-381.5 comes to 0.92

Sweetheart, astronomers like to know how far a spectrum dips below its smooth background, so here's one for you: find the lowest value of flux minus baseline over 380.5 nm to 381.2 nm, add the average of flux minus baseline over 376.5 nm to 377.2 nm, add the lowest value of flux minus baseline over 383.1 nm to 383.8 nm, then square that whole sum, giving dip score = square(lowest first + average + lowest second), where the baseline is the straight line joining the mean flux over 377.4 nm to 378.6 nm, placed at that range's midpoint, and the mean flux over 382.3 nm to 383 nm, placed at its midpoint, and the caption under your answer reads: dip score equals 0.0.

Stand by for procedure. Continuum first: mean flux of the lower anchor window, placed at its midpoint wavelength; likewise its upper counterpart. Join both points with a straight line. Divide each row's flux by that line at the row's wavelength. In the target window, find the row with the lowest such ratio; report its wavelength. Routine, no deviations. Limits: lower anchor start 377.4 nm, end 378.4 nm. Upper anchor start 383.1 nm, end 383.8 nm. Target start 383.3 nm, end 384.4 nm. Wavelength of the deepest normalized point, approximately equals 383.398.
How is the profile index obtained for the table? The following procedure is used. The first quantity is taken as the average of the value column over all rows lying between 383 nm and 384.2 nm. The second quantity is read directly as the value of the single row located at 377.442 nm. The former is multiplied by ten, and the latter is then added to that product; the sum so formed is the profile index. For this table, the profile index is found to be 121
